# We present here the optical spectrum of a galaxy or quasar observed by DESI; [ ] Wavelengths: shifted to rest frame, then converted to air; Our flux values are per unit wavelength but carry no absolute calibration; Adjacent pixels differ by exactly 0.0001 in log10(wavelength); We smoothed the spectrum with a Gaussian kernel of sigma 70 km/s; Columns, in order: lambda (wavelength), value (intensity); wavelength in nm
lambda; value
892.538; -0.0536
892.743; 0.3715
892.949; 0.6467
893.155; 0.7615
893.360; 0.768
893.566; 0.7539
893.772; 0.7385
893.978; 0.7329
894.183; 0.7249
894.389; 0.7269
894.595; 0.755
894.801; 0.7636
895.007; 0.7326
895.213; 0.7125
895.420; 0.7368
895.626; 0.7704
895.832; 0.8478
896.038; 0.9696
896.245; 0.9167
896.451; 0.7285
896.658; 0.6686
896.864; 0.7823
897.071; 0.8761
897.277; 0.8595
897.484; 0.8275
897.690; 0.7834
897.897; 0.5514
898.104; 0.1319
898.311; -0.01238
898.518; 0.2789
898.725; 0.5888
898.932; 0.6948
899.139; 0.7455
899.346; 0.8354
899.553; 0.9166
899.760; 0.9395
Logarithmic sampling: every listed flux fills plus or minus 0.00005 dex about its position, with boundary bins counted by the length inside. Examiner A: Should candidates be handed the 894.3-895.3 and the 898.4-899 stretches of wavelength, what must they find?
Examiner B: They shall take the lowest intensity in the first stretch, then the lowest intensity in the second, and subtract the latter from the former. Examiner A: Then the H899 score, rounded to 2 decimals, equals 0.43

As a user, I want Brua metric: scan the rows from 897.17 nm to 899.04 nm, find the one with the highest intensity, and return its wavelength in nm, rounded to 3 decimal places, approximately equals 897.277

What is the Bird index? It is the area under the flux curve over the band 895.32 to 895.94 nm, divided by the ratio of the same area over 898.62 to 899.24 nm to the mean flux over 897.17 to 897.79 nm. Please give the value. 1.0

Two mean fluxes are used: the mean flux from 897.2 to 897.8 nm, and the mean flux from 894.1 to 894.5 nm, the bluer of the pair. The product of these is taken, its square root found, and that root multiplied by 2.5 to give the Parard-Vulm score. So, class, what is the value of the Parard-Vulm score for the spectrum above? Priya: 1.93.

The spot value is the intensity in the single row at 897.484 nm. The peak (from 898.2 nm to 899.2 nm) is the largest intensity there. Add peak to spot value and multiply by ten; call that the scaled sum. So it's 15.7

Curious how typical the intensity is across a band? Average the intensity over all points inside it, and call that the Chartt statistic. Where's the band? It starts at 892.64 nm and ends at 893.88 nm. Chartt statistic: 0.67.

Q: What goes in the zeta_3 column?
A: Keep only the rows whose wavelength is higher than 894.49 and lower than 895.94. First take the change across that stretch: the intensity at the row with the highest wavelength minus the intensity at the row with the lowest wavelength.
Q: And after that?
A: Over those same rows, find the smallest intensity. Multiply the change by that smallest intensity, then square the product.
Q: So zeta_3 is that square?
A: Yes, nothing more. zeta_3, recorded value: 0.0044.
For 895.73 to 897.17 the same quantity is 0.0004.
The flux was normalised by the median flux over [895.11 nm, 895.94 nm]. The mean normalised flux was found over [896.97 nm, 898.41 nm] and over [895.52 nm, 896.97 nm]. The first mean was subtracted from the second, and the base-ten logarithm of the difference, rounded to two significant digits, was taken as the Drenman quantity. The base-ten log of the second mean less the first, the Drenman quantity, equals -0.50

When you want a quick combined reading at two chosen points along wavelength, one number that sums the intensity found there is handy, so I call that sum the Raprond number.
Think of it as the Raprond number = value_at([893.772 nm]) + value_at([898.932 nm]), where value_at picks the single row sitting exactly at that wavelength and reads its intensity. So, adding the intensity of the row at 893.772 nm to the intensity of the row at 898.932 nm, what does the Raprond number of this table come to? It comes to 1.43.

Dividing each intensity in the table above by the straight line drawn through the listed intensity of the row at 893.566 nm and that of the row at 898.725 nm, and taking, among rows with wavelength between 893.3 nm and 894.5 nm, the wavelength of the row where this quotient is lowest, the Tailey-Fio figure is 894.183 nm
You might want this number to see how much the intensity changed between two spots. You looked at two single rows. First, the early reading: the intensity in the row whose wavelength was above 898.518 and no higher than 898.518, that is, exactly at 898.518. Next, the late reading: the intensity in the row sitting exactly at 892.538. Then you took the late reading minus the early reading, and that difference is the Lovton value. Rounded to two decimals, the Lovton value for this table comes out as -0.33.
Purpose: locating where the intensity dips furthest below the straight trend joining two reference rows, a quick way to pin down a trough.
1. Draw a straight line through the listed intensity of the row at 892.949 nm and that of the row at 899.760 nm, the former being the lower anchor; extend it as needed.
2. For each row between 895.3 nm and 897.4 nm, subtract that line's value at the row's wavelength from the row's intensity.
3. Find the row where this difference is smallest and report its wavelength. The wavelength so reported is 896.658 nm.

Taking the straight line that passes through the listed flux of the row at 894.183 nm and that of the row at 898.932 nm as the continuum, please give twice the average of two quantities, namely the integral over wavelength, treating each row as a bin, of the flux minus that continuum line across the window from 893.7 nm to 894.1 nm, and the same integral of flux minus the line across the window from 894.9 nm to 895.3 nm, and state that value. 0.01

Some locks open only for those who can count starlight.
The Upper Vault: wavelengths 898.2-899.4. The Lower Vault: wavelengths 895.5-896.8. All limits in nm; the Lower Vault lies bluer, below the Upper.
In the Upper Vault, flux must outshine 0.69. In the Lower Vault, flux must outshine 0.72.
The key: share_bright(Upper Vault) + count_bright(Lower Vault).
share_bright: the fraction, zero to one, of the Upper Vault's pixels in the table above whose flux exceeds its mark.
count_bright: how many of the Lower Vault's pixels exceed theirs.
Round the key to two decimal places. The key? 5.50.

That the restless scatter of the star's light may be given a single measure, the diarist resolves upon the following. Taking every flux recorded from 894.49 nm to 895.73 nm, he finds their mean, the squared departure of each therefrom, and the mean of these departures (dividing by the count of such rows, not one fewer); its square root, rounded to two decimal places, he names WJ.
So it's 0.02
